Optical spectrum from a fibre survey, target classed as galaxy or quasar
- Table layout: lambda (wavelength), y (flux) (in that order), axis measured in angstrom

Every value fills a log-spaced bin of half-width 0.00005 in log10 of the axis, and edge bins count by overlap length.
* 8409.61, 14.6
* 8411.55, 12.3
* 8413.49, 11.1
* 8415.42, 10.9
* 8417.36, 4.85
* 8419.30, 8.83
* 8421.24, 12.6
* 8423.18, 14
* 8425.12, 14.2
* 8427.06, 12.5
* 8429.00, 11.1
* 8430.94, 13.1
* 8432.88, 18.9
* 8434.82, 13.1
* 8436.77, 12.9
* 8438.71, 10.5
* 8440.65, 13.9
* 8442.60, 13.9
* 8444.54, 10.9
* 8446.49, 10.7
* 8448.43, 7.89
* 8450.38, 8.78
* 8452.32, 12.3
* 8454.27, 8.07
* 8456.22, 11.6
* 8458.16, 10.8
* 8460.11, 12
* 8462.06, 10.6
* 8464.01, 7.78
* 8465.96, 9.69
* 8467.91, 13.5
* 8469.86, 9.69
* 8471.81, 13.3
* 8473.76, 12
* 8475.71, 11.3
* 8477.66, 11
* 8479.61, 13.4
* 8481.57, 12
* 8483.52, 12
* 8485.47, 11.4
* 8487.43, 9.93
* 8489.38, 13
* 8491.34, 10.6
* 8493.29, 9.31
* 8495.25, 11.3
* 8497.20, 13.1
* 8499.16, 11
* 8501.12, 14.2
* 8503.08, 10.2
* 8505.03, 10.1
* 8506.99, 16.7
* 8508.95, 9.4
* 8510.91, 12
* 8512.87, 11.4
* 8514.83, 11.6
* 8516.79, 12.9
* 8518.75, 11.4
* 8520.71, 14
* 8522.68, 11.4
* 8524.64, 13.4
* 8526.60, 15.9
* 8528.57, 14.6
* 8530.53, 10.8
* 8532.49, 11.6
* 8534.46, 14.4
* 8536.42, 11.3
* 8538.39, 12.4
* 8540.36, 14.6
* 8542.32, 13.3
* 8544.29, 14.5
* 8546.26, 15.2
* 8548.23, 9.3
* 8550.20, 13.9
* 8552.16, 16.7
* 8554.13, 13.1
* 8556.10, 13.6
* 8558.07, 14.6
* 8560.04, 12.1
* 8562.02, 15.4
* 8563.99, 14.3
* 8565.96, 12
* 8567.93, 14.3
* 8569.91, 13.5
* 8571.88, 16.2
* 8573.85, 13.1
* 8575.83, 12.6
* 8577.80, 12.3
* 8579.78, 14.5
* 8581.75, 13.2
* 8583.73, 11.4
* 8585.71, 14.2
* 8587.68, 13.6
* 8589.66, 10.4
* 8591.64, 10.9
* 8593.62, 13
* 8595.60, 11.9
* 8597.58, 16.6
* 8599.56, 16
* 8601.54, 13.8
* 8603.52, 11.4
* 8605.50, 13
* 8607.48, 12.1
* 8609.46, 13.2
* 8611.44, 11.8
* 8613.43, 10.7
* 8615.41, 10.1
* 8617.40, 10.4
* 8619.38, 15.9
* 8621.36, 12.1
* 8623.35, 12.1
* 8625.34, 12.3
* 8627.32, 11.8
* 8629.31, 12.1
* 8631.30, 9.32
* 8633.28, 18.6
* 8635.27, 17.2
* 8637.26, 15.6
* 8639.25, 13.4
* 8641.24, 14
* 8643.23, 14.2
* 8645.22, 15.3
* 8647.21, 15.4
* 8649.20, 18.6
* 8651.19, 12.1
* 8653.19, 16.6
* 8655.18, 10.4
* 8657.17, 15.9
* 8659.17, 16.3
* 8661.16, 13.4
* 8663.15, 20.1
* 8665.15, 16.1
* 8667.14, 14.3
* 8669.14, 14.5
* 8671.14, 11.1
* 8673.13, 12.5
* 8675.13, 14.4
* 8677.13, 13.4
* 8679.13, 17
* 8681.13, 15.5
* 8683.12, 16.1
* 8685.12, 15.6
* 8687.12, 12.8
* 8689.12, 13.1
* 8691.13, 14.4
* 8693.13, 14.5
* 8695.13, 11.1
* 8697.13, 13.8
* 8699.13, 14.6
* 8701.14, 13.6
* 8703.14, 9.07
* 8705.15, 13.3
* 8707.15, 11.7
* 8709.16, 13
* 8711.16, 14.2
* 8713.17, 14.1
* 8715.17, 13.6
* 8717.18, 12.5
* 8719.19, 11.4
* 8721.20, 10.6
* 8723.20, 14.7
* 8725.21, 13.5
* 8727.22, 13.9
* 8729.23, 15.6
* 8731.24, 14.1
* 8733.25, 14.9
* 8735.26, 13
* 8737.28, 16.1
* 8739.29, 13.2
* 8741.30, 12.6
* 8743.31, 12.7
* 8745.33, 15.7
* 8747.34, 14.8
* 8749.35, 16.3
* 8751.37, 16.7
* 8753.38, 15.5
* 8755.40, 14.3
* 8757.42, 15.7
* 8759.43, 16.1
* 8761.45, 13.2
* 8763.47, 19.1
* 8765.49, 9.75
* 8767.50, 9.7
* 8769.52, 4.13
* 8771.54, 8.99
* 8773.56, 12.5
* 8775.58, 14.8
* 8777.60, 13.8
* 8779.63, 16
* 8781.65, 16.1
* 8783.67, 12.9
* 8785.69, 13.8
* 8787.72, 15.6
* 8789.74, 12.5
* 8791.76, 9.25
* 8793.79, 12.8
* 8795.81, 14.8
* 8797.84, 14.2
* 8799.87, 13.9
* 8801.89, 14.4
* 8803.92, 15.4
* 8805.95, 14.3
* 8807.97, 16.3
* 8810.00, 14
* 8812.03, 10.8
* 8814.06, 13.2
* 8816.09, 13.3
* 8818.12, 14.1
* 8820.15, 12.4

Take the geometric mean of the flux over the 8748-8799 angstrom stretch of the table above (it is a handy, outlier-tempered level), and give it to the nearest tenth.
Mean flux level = 13.0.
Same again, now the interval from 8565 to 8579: 13.4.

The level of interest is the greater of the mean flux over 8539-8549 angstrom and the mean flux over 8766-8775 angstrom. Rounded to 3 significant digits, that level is 13.4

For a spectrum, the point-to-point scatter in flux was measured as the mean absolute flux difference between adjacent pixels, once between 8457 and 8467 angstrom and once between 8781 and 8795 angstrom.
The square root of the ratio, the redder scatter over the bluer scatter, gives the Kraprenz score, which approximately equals 1.2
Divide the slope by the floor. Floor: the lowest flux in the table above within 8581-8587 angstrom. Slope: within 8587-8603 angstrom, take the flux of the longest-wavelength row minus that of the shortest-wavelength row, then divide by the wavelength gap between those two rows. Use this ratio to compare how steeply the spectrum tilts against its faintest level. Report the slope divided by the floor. 0.0013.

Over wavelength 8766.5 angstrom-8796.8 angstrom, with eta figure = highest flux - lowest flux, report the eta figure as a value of 12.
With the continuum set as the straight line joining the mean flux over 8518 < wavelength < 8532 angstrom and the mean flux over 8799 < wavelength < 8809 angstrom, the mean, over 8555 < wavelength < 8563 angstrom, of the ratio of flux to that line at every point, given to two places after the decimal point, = 1.05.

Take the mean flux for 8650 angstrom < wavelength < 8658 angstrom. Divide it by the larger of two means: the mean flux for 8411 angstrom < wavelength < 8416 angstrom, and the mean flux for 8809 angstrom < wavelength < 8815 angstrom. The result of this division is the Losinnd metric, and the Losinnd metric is 1.09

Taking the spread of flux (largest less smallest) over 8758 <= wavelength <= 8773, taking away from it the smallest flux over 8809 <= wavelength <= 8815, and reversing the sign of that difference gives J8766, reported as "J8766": -4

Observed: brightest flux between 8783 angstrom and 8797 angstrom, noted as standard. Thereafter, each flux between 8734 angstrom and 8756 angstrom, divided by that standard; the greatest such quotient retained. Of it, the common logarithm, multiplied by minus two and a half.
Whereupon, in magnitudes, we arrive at -0.07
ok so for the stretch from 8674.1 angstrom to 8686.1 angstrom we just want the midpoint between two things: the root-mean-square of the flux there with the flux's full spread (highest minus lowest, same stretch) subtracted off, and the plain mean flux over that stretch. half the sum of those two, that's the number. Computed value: 13.6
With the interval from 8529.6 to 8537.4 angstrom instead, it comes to 10.3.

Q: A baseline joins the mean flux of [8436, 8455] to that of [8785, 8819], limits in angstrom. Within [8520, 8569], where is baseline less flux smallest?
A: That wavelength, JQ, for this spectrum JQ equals 8552.16 angstrom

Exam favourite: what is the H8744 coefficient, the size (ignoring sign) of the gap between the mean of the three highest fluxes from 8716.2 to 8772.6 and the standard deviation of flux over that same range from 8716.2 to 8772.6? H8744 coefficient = 14.4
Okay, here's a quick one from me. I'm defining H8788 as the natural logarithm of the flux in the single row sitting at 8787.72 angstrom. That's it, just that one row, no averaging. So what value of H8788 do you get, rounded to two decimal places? 2.75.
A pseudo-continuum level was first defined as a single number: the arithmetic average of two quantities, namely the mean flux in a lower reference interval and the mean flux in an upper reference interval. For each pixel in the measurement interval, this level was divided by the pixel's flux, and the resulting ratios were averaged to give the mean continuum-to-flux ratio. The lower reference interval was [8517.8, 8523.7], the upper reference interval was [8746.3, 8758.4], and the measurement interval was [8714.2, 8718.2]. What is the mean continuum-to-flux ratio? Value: 1.07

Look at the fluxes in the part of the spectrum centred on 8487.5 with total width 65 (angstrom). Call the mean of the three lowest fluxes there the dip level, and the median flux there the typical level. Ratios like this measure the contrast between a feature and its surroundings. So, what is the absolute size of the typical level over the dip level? 1.29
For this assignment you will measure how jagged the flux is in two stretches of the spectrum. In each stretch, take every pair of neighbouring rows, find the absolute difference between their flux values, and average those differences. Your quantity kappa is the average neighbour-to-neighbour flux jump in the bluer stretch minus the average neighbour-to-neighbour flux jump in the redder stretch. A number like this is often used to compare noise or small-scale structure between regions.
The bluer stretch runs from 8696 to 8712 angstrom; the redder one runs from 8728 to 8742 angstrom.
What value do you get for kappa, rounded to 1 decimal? 0.3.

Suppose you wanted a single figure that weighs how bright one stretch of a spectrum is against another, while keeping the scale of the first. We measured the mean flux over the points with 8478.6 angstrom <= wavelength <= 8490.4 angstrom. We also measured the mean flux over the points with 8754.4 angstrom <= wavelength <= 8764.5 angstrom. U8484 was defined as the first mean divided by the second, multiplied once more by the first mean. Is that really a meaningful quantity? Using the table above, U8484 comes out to 9.1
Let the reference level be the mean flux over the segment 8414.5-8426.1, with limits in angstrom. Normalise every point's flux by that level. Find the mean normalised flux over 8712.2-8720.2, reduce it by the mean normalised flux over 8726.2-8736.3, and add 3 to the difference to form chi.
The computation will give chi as 2.87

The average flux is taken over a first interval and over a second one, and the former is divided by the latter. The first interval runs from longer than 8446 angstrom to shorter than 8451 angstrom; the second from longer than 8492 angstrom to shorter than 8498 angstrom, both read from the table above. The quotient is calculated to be 0.81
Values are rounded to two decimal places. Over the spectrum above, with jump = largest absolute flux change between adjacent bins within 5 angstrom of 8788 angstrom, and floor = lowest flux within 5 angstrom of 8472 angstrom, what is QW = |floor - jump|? 6.44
